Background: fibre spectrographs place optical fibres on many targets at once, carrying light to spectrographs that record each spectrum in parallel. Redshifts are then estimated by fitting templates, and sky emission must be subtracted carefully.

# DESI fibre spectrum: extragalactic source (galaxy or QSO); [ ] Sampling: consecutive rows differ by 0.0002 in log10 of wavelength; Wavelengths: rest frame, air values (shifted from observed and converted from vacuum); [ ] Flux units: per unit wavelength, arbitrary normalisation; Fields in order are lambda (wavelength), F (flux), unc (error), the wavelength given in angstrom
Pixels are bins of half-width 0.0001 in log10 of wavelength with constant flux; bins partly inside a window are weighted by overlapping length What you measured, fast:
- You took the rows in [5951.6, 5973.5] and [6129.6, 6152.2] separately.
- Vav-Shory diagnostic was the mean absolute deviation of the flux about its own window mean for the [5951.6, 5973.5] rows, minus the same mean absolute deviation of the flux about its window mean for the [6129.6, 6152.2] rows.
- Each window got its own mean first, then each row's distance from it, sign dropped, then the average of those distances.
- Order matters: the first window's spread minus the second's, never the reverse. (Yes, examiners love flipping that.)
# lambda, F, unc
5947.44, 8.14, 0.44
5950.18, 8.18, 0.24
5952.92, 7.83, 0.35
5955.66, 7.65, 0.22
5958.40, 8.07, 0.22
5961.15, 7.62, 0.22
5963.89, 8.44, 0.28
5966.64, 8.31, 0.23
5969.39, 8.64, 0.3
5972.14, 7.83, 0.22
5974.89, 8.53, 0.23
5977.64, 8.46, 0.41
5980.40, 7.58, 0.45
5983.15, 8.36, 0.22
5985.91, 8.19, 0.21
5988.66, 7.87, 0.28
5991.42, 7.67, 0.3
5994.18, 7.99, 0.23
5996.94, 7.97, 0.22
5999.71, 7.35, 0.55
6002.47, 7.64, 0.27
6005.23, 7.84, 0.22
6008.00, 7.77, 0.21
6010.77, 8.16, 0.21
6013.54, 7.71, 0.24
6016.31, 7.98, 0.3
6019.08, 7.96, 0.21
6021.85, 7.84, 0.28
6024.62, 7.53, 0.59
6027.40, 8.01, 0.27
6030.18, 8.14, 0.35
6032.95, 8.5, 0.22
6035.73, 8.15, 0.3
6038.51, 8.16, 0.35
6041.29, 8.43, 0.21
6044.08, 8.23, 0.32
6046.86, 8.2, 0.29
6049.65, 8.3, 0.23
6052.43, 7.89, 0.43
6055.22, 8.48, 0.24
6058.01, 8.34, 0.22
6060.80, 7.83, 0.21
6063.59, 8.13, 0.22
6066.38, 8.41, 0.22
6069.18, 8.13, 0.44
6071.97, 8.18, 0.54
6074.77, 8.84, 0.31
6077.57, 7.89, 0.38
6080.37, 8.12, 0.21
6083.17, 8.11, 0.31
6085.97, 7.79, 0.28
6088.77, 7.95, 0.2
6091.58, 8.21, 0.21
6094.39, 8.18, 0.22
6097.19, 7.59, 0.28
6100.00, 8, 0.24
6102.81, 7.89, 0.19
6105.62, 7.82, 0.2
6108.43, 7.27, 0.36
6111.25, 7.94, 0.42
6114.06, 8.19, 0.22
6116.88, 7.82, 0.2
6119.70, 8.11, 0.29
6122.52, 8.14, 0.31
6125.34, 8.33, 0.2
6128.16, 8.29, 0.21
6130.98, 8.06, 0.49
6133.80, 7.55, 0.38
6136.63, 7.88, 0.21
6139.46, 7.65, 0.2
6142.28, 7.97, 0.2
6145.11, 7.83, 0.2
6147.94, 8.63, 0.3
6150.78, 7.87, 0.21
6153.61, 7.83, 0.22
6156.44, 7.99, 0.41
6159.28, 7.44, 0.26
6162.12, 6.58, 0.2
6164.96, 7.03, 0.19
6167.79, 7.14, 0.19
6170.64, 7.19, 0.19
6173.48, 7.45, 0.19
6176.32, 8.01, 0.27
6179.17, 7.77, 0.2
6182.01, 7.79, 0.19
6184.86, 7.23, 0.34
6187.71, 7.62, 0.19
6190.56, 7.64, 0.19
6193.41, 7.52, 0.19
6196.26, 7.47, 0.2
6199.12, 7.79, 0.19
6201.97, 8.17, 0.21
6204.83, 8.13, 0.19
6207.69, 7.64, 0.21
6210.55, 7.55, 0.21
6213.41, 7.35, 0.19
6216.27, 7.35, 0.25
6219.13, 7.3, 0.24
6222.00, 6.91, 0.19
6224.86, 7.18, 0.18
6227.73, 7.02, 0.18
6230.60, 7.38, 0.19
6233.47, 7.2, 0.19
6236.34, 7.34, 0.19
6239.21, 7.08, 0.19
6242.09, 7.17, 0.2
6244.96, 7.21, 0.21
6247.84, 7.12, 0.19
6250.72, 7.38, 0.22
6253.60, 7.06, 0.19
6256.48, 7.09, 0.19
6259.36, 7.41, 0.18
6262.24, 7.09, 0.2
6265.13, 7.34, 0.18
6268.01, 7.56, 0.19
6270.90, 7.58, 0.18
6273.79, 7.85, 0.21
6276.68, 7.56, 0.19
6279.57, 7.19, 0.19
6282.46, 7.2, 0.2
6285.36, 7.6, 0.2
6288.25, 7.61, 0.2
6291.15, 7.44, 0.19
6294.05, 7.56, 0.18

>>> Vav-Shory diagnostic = 0.10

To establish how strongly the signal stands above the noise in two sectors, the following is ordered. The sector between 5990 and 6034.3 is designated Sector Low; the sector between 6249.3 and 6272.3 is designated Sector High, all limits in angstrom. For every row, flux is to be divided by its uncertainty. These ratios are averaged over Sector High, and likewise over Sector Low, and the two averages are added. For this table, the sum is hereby 68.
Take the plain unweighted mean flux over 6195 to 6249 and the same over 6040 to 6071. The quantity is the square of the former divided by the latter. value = 6.64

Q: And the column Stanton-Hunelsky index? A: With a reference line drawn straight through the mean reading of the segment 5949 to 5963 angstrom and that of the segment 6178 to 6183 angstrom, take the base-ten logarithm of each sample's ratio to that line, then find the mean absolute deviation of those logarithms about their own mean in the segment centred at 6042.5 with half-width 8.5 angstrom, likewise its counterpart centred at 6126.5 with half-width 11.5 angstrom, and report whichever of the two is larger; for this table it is 0.0111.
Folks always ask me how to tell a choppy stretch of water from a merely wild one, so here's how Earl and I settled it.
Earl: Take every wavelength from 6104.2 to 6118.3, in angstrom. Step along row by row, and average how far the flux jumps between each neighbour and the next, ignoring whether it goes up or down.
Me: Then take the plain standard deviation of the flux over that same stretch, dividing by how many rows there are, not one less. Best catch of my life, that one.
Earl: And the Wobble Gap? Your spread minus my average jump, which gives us -0.16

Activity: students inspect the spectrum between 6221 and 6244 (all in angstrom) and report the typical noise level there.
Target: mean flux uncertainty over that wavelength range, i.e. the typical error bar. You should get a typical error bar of 0.19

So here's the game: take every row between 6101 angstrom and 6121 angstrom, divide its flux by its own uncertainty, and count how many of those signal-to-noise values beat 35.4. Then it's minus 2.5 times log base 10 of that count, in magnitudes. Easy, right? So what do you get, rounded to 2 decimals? -1.51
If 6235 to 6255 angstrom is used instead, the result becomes -1.75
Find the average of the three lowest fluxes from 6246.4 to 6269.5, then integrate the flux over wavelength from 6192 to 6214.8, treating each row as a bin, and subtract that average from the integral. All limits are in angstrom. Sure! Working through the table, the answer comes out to 169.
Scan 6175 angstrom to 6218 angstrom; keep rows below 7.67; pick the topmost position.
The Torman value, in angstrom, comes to 6216.27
